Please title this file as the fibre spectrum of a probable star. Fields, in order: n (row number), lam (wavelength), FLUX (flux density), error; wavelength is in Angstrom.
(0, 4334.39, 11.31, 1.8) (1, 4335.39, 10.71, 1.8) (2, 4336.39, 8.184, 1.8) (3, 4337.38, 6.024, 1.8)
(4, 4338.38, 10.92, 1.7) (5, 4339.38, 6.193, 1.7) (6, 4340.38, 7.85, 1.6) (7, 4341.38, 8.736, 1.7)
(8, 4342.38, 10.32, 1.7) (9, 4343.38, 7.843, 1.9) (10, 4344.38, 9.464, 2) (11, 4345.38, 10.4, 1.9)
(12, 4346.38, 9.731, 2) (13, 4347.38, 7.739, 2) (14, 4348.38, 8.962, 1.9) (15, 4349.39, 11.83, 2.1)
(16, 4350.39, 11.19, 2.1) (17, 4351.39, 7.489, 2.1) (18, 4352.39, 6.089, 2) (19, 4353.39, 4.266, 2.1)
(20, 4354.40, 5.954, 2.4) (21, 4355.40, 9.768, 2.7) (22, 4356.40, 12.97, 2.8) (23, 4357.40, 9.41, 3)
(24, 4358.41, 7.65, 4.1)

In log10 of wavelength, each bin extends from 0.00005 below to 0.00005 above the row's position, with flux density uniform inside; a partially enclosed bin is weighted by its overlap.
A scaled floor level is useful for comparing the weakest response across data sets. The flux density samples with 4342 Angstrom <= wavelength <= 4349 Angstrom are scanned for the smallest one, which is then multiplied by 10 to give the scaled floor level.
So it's 77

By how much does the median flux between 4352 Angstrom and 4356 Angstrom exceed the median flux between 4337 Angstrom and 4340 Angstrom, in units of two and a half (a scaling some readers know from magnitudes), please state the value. -0.1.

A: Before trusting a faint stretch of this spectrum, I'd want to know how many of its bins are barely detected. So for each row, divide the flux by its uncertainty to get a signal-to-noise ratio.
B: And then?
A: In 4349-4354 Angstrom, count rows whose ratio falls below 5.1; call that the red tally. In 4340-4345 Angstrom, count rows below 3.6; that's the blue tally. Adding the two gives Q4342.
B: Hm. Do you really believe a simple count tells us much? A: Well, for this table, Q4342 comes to 3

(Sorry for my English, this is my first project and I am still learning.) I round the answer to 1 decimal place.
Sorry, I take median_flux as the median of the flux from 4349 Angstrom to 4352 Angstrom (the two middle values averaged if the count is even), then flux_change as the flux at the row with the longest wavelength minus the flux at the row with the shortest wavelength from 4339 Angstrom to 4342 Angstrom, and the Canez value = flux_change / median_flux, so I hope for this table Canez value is 0.2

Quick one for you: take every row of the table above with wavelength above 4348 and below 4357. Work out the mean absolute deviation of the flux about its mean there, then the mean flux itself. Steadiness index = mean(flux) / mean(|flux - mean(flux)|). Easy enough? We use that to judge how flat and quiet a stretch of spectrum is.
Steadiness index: 3.5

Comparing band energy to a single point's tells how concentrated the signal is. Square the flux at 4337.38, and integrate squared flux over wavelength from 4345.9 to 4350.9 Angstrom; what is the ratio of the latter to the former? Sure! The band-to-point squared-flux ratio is 14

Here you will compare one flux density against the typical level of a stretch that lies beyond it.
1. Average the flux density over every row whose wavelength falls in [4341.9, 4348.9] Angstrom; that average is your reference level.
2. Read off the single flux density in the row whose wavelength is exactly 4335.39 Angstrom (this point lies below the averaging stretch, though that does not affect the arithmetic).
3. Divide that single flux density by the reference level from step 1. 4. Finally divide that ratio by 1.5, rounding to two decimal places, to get 0.78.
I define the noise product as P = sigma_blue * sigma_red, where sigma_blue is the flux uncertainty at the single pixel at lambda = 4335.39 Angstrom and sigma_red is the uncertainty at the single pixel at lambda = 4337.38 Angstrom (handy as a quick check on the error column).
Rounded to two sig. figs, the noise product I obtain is 3.2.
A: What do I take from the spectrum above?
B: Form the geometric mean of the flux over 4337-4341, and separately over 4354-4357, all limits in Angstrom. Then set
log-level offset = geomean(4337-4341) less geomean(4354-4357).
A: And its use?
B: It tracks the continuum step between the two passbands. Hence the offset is -1.6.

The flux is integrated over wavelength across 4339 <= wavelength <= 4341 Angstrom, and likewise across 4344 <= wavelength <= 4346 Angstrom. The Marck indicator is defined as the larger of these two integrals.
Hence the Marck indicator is 19.9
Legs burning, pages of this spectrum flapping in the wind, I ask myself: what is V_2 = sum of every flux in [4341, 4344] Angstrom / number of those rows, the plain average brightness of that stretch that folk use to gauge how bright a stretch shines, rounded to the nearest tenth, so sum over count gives 9.0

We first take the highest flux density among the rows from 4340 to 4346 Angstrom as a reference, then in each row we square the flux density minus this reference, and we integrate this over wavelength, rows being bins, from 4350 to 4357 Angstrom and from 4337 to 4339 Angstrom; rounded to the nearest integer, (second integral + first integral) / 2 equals 56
